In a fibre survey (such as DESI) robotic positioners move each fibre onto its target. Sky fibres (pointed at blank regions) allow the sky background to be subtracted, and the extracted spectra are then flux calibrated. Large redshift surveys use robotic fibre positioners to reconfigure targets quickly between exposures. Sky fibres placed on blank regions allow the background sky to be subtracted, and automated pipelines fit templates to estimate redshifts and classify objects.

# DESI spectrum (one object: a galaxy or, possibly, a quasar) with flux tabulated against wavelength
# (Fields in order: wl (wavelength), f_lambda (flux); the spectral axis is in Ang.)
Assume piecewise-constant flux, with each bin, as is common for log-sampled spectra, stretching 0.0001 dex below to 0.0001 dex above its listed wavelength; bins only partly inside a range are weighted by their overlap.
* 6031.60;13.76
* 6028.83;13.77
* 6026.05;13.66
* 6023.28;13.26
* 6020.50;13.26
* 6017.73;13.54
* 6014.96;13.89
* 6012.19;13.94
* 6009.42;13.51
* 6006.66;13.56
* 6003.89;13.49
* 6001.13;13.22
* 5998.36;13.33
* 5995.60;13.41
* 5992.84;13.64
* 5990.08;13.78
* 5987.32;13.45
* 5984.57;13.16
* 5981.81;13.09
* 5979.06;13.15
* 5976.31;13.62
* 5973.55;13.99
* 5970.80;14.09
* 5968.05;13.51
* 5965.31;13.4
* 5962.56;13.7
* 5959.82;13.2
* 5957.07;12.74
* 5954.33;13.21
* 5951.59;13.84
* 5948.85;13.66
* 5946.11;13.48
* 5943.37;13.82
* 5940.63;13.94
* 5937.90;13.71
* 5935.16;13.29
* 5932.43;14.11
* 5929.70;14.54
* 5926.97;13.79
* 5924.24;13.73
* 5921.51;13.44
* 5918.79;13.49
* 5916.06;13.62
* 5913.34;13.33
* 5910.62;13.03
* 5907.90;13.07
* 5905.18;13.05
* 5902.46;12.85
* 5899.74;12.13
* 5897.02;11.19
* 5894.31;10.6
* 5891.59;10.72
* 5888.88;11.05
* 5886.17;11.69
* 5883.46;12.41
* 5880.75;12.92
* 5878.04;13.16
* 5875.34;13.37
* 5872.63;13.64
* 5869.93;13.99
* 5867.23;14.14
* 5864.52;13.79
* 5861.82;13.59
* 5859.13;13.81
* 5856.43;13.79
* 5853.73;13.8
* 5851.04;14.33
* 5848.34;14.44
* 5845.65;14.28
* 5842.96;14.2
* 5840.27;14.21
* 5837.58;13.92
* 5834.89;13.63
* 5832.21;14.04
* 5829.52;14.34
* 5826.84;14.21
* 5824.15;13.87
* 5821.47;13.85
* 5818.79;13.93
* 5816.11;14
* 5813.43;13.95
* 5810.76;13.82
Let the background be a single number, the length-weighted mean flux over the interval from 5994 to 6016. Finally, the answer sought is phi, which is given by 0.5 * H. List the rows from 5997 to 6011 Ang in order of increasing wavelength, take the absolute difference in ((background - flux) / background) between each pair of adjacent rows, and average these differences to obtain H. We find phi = 0.0046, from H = 0.009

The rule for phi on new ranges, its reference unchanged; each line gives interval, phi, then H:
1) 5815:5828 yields 0.0047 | 0.009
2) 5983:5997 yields 0.0091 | 0.018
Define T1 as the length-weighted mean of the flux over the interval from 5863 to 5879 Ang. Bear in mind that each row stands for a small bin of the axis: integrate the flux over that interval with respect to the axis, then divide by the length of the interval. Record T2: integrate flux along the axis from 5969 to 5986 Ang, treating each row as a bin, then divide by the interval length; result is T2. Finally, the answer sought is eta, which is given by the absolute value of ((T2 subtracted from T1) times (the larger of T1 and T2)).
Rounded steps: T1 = 13.69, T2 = 13.5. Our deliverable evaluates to 2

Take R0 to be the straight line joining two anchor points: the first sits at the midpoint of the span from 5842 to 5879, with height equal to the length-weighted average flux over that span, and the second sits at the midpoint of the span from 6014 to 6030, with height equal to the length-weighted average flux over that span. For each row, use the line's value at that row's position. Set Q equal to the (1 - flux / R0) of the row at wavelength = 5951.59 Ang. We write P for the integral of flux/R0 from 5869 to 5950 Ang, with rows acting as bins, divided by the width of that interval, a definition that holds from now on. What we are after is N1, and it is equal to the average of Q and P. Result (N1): 0.467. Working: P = 0.945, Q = -0.011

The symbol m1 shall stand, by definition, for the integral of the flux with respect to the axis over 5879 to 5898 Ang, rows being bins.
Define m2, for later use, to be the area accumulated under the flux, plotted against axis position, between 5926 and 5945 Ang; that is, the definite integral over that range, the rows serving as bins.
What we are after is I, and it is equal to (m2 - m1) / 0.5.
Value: 89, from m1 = 219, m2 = 264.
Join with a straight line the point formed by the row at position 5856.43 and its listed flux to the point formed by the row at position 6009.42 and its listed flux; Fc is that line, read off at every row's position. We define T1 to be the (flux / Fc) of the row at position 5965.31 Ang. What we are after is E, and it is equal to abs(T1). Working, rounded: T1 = 0.99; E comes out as 0.99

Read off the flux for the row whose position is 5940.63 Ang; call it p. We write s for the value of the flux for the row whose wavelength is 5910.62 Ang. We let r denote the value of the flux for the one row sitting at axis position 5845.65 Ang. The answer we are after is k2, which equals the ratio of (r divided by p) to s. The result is 0.079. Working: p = 13.94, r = 14.28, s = 13.03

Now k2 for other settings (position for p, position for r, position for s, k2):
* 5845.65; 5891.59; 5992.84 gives 0.055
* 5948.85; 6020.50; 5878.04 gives 0.074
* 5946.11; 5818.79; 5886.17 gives 0.088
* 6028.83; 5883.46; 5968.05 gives 0.067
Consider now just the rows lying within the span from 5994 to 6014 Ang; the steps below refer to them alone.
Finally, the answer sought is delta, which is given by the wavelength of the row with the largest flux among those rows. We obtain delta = 6012.19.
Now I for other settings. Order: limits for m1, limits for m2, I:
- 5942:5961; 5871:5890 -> -29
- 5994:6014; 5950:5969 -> -32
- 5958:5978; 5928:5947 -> -18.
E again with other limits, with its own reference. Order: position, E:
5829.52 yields 1.04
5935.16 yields 0.97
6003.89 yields 1.00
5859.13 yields 1.00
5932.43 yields 1.03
